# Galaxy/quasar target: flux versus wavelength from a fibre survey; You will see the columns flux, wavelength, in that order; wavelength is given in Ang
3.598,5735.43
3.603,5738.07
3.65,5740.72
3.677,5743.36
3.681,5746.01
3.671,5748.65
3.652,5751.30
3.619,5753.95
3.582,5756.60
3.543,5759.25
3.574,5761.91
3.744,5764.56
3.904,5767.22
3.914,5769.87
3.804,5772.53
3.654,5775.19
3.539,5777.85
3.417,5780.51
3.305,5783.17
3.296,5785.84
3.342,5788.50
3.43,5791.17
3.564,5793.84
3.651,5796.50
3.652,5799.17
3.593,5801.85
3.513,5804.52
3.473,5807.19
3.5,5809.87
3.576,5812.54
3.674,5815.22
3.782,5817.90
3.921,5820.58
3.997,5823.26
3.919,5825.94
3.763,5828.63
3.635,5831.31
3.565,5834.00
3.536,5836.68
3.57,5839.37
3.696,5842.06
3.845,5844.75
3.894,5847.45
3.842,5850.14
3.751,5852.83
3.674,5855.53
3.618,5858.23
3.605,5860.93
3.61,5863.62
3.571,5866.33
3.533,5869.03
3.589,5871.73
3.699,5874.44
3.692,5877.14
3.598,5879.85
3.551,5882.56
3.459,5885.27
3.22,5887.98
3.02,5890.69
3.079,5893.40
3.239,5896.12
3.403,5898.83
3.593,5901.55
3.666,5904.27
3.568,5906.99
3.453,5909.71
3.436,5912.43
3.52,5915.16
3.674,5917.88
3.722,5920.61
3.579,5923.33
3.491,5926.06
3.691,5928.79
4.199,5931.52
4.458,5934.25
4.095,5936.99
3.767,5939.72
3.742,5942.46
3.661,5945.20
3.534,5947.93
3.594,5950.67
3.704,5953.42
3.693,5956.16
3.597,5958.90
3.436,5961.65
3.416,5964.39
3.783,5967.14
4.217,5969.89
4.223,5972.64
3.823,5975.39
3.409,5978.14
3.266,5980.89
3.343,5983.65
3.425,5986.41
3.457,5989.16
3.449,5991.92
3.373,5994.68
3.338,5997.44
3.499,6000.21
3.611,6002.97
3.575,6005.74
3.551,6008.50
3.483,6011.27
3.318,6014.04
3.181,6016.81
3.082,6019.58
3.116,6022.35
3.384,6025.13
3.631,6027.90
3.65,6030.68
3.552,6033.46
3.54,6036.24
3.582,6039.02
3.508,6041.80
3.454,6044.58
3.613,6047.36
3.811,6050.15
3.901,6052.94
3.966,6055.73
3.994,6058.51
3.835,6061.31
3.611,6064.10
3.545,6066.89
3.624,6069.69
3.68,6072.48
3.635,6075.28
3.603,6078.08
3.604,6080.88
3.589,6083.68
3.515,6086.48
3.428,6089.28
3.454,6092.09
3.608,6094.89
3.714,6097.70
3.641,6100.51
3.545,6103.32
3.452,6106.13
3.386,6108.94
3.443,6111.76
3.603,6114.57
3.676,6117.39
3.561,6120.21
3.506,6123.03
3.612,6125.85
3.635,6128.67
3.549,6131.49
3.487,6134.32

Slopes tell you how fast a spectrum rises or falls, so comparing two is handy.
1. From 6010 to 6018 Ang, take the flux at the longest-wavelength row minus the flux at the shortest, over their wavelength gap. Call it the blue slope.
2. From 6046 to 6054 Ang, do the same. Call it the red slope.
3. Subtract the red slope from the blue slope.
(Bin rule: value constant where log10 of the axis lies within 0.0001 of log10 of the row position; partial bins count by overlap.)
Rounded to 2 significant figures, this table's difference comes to -0.11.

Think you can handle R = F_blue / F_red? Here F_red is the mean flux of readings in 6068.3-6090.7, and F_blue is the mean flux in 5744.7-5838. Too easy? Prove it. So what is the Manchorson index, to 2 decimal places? 1.01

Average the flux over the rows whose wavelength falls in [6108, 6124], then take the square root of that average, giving 1.88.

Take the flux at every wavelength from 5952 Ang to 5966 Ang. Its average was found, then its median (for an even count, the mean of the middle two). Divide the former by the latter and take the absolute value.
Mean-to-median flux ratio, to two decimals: 0.99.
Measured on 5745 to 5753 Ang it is 1.00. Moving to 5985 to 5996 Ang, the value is 1.00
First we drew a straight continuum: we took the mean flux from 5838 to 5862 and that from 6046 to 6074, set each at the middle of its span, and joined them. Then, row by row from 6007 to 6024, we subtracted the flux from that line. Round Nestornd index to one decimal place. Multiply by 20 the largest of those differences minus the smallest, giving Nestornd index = 9.4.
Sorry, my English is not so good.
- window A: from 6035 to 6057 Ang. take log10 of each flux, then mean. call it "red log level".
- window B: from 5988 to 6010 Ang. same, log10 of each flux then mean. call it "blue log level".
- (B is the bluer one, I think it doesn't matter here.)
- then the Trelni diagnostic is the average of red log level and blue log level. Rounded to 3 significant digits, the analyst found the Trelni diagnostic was 0.553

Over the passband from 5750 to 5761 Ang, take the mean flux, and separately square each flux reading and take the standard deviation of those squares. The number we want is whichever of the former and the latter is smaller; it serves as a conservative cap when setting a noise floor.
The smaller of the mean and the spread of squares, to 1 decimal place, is 0.3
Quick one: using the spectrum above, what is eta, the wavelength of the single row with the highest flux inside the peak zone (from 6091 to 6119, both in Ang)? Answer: 6097.70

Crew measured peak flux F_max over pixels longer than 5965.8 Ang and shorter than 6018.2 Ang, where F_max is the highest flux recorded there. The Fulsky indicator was 4.223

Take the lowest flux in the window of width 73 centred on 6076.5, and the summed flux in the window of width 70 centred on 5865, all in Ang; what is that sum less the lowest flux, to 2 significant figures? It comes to 89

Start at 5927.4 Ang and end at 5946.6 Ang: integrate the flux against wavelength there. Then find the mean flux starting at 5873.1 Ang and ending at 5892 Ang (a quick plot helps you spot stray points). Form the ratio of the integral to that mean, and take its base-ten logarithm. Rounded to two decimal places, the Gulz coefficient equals 1.34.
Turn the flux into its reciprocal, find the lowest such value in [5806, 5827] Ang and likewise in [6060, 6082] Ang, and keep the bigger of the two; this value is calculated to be 0.261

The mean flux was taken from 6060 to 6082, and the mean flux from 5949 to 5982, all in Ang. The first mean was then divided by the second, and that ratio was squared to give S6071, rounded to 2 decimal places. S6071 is 0.98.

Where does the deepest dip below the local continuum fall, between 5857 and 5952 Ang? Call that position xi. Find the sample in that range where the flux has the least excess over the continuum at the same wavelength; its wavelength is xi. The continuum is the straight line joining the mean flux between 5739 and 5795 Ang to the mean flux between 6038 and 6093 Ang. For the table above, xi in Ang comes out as 5890.69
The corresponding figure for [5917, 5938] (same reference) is 5926.06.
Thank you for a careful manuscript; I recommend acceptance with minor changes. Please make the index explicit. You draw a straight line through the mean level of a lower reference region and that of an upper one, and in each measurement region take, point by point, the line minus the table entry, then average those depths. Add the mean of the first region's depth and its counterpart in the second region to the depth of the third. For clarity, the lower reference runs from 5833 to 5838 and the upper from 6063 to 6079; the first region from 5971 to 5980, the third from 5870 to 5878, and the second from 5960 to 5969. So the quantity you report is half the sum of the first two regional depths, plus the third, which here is -0.19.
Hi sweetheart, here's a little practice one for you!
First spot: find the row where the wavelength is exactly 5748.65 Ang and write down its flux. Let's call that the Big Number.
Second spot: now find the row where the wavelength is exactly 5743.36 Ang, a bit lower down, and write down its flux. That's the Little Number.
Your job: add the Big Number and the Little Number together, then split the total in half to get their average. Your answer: 3.67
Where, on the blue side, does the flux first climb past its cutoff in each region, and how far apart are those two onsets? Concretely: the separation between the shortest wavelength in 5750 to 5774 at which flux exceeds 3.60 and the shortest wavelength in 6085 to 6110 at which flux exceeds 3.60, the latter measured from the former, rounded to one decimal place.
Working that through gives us 343.6 Ang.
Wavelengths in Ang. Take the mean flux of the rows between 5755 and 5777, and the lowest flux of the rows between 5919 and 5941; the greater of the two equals 3.71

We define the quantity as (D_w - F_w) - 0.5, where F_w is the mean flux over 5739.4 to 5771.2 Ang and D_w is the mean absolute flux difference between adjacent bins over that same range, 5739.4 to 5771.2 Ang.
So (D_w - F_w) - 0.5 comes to -4.14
